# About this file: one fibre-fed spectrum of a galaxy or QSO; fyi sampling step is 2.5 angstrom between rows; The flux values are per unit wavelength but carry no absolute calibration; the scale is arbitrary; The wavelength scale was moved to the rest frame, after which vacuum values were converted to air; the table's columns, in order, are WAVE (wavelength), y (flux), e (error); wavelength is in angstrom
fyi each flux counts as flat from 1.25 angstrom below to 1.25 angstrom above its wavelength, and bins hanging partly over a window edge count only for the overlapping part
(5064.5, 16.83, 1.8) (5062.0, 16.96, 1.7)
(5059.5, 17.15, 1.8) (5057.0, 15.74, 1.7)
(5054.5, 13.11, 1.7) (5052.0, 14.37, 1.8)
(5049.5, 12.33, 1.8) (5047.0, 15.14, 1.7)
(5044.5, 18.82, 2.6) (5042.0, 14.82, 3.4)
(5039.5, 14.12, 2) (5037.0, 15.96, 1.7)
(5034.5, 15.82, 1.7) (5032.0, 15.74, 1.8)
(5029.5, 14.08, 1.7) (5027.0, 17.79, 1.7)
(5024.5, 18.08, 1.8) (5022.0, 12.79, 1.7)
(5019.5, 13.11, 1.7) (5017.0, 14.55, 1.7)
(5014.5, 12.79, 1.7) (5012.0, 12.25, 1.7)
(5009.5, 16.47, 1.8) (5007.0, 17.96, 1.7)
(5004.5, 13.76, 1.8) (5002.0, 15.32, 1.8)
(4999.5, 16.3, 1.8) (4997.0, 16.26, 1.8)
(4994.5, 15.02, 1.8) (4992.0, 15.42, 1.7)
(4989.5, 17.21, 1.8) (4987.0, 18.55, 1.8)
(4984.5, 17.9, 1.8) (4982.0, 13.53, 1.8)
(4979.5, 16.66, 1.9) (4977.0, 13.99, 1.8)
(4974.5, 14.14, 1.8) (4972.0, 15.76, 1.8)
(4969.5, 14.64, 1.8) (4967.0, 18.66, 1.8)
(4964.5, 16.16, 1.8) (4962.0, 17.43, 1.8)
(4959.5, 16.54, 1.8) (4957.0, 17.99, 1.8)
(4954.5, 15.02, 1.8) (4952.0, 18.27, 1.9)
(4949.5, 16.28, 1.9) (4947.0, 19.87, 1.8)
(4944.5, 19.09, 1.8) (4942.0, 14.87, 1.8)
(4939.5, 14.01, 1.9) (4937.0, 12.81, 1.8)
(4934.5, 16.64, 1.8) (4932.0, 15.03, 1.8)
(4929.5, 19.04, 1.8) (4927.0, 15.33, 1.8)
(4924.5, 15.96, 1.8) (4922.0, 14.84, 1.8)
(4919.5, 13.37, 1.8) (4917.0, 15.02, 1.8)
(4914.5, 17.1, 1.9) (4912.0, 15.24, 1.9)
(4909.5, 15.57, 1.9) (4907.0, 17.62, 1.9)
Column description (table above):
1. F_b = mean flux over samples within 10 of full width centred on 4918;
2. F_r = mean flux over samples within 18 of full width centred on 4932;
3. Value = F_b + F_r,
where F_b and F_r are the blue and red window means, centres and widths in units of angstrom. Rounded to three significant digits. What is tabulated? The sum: 30.6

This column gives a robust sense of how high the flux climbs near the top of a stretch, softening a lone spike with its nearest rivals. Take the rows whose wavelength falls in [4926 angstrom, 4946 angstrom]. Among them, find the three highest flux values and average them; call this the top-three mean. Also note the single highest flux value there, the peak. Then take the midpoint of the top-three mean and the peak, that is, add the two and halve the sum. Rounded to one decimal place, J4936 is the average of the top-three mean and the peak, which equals 18.7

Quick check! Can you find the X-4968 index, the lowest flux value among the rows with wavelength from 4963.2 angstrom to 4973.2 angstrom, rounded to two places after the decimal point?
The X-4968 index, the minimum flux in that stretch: 14.64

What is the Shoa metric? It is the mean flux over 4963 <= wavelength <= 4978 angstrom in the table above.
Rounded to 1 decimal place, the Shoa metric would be 15.6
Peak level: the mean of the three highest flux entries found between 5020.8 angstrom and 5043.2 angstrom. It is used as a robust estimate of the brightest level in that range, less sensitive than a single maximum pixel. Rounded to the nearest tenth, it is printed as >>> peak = 17.3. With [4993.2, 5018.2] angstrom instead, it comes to 16.9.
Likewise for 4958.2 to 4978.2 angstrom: 17.5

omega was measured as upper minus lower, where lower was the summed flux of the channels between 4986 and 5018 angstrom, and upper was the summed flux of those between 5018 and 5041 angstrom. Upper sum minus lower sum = -64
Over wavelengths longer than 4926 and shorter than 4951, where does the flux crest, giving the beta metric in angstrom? 4947.0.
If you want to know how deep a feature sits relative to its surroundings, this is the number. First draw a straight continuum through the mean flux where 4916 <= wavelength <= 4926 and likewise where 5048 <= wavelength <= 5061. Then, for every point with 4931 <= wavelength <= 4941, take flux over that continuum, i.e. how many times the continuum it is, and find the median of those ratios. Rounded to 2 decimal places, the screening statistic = 0.98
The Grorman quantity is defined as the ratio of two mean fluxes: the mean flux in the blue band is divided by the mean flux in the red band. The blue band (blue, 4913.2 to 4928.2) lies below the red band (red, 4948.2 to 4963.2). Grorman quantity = 0.90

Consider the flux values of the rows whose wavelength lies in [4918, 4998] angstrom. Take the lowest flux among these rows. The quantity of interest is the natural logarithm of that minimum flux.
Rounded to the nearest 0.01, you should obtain 2.55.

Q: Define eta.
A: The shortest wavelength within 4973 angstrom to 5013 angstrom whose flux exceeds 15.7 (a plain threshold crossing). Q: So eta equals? 4979.5 angstrom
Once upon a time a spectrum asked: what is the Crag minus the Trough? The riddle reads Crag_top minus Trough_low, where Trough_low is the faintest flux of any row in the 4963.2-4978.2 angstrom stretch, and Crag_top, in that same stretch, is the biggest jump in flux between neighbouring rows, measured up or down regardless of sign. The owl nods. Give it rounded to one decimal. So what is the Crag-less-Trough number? -10.0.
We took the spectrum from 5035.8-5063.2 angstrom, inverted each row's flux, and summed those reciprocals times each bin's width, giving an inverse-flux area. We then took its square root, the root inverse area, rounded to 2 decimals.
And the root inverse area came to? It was 1.35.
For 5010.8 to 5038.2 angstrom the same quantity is 1.37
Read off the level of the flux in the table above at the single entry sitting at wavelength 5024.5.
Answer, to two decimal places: 18.08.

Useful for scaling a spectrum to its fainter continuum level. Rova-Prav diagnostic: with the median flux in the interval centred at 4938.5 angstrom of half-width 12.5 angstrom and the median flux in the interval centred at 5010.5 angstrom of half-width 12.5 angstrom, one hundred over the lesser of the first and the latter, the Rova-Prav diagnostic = 7.1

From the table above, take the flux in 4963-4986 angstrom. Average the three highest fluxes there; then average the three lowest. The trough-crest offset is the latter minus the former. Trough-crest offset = -3.9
